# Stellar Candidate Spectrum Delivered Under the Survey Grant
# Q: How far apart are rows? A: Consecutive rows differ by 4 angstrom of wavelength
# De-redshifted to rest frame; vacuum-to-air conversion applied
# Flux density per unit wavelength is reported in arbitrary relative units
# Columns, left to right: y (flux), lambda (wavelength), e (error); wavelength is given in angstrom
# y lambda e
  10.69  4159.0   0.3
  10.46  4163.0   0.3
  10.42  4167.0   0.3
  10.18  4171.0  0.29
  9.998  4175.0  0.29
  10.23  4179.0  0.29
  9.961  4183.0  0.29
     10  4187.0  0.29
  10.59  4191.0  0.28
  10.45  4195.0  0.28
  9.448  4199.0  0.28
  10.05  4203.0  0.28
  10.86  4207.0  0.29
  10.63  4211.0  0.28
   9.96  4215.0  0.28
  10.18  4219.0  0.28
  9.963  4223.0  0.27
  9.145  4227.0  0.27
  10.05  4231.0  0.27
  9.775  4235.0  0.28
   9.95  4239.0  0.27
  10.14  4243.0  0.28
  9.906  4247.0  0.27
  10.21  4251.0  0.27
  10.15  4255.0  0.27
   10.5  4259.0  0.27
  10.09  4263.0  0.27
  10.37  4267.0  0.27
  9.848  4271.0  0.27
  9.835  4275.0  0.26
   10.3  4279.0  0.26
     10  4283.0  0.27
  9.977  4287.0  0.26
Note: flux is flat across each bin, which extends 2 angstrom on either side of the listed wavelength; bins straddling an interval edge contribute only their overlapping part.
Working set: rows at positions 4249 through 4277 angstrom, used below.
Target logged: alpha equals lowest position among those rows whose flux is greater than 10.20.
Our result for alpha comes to 4251.0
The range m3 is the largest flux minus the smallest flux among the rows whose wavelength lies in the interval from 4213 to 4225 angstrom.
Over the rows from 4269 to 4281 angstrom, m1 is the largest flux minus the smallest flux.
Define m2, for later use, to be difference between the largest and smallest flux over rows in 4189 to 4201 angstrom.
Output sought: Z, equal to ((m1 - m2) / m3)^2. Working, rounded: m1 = 0.5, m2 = 1.1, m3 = 0.2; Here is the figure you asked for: 9.5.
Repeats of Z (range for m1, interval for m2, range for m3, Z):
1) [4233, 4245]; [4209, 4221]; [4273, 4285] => 0.4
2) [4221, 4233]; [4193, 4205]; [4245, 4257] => 0.1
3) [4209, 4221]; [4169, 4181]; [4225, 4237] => 0.2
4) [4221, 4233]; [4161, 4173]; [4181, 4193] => 1.0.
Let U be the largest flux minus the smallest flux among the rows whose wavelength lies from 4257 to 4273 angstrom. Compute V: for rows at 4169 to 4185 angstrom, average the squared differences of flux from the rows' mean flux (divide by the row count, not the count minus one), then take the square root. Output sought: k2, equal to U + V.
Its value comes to 0.77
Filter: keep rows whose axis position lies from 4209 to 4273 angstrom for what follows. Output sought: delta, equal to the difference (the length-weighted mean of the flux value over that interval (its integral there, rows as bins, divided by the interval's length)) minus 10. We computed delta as 0.05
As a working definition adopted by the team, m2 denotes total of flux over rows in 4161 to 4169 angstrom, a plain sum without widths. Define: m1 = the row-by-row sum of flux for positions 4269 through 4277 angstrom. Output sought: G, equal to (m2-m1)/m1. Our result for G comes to 0.061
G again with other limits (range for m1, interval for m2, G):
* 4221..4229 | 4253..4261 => 0.081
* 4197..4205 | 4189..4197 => 0.079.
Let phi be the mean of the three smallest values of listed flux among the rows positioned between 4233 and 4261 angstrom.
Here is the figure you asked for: 9.88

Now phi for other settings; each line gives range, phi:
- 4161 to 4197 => 9.99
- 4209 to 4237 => 9.63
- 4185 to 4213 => 9.83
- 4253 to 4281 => 9.92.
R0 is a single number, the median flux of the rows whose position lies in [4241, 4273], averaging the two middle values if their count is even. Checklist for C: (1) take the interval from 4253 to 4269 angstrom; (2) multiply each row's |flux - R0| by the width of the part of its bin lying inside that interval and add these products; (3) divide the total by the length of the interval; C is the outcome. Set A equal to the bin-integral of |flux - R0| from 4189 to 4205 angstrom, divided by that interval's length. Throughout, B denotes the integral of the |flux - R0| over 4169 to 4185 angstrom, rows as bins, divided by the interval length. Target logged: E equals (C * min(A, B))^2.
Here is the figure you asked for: 0.0003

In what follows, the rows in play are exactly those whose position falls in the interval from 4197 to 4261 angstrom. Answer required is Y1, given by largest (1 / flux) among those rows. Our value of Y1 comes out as 0.109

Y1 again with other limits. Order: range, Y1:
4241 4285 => 0.102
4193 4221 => 0.106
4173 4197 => 0.100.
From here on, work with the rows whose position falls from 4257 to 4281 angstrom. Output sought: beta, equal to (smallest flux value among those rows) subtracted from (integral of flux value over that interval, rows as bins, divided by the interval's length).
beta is 0.32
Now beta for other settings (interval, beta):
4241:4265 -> 0.26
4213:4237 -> 0.70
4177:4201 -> 0.67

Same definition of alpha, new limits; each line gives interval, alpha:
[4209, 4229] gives 4211.0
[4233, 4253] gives 4251.0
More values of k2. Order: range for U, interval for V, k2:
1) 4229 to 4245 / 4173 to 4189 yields 0.47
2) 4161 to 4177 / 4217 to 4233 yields 0.87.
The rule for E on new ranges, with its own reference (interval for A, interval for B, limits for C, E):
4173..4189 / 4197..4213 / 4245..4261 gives 0.0005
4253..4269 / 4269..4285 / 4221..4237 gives 0.0043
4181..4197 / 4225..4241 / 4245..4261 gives 0.0020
